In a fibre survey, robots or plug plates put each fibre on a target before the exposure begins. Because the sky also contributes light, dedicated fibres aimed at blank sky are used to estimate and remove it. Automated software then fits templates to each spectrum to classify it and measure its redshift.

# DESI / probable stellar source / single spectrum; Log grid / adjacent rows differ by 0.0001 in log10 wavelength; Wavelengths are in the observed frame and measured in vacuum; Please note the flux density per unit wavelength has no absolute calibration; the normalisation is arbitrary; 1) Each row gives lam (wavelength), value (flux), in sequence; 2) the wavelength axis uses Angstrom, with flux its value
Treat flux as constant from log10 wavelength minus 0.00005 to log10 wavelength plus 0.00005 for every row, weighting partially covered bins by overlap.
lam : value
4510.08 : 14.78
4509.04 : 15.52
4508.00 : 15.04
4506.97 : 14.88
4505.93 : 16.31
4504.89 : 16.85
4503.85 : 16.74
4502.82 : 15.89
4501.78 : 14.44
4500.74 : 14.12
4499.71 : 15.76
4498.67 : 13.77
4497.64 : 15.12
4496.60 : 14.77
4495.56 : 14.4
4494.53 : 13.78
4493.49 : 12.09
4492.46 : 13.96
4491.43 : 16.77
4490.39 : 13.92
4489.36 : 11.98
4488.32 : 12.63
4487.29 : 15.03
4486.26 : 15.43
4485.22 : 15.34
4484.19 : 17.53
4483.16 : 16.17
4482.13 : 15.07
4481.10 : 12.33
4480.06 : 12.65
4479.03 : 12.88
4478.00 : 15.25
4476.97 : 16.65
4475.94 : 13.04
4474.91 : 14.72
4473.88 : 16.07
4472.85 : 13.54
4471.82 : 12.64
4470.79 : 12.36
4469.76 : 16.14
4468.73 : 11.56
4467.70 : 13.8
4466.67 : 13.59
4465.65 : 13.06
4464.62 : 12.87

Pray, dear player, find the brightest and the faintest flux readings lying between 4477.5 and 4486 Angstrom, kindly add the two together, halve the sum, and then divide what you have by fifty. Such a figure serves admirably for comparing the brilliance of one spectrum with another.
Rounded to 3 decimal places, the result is 0.299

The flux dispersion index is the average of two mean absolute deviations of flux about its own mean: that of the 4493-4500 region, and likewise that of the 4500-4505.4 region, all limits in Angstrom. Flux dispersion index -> 0.97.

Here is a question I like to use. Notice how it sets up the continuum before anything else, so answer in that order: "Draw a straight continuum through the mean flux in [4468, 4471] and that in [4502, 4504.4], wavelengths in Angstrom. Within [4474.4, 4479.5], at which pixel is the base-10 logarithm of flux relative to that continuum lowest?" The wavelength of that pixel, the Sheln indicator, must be 4479.03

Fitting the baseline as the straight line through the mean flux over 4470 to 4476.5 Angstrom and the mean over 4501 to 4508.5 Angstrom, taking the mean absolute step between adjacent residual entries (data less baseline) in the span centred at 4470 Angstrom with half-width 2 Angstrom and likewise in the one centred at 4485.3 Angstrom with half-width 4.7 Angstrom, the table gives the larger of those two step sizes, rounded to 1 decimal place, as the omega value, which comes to 2.9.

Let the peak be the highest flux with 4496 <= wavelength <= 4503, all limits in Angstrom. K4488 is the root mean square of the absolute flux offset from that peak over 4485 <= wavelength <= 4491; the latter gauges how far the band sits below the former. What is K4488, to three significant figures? 2.27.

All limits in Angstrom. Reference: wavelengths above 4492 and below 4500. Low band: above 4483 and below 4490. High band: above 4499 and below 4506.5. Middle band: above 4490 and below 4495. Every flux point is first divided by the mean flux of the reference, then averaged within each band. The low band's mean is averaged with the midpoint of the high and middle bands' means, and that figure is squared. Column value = 1.10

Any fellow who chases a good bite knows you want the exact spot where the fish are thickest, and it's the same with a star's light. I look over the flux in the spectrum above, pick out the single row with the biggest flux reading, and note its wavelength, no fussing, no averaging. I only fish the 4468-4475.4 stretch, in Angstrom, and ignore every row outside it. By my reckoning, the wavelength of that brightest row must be 4469.76 Angstrom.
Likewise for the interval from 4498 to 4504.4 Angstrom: 4503.85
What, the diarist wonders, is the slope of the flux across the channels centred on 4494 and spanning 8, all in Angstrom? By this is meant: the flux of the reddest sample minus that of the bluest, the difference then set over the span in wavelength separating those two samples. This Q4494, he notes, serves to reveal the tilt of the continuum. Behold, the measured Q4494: 0.1655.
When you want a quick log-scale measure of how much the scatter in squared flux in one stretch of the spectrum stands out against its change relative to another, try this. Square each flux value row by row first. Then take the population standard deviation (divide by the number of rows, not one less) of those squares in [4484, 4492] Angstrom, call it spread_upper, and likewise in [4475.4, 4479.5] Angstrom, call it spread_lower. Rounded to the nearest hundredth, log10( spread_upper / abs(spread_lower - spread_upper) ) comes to 0.92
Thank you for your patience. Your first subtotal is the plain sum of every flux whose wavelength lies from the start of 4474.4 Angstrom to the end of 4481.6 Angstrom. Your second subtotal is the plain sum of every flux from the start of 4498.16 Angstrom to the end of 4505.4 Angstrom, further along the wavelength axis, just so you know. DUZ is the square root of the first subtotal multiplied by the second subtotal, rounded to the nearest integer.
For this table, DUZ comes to 102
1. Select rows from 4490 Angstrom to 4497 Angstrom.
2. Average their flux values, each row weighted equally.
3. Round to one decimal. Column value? 14.2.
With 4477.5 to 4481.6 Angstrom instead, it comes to 13.3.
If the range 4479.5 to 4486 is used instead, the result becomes 14.8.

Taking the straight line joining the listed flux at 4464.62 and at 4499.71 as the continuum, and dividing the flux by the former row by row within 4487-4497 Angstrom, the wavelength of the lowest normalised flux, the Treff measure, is 4493.49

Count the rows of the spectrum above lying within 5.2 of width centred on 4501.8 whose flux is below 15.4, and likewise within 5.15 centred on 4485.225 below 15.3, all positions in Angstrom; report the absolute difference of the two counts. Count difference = 1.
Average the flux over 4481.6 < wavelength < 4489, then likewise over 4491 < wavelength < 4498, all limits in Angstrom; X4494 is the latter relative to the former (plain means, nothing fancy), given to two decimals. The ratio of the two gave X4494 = 0.94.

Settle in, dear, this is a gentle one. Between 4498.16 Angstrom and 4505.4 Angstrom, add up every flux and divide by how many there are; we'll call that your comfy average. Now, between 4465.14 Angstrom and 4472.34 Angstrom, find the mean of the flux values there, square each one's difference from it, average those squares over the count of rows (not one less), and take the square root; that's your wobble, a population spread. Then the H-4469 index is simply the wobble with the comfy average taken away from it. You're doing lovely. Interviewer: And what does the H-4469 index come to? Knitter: -14.0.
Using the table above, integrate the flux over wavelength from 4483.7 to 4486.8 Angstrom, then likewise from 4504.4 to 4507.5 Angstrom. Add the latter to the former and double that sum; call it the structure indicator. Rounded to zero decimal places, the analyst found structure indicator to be 199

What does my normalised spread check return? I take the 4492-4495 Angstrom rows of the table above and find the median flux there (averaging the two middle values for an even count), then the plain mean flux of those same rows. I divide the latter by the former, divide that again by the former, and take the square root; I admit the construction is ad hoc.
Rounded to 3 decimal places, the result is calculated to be 0.264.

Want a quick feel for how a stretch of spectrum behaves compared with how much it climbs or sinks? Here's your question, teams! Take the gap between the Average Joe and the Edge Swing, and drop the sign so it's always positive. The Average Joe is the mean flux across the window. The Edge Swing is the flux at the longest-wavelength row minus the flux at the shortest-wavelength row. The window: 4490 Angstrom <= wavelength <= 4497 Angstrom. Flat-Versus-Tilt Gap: 13.4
